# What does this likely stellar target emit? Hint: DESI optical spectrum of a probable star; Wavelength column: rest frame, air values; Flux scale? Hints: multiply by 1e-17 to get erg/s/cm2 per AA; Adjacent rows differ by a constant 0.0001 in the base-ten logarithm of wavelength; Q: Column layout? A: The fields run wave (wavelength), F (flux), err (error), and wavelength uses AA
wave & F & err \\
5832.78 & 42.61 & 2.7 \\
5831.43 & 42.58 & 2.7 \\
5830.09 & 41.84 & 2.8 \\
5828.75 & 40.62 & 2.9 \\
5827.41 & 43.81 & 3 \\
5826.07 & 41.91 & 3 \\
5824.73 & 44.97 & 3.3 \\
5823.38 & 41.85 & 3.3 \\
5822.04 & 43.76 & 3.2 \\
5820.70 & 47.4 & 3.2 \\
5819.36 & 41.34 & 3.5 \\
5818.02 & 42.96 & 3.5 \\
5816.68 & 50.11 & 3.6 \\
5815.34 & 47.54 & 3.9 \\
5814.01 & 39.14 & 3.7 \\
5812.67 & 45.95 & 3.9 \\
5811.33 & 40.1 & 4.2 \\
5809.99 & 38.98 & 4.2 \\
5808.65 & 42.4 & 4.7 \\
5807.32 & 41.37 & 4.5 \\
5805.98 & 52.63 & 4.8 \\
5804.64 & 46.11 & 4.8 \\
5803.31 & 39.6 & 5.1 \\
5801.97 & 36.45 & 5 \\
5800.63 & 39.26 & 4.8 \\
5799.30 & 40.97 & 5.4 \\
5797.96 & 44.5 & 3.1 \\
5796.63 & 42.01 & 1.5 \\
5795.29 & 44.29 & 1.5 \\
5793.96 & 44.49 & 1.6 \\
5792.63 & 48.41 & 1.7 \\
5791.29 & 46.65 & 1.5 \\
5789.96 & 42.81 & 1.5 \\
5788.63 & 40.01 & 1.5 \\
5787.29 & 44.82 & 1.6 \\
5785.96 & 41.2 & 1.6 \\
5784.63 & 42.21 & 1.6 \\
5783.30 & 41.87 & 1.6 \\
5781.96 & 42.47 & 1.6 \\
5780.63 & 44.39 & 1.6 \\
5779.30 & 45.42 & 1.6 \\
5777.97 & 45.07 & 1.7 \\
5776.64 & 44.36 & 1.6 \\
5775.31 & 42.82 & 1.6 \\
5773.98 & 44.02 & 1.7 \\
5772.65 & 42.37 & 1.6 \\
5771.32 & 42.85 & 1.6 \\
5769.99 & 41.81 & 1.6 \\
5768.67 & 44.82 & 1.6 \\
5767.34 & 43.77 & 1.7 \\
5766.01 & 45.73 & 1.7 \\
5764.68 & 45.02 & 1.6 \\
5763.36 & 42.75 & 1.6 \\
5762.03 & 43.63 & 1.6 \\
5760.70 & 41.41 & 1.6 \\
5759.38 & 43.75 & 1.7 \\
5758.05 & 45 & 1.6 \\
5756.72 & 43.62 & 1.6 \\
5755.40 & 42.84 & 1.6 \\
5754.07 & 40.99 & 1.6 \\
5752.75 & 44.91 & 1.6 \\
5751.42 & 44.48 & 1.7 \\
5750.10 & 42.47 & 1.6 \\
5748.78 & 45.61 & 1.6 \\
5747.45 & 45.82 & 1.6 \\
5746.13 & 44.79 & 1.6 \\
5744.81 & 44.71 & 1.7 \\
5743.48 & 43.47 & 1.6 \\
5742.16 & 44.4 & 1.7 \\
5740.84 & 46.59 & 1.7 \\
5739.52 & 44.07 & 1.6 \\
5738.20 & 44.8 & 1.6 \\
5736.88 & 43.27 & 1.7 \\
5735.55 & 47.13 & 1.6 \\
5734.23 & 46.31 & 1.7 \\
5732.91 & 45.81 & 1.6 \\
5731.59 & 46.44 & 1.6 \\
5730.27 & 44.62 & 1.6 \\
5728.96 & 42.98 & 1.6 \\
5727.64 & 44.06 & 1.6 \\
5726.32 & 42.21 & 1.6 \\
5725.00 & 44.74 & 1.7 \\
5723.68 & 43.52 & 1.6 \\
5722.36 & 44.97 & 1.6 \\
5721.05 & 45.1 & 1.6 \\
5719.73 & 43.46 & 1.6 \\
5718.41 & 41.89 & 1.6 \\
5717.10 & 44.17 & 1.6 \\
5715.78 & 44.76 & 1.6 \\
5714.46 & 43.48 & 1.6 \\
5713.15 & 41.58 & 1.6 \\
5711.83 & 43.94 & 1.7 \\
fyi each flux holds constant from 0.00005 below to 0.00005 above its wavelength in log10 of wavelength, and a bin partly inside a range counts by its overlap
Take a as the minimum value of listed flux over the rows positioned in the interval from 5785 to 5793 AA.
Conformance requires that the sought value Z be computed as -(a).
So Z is -40.0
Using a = 40.01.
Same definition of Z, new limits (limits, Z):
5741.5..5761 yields -41.0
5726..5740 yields -42.2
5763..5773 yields -41.8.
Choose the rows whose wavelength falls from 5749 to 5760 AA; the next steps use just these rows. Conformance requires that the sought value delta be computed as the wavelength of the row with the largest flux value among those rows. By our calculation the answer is 5758.05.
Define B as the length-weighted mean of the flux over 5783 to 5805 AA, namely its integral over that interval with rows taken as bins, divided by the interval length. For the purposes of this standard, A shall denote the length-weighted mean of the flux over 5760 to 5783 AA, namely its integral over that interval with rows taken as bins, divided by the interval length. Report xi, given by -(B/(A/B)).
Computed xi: -41.7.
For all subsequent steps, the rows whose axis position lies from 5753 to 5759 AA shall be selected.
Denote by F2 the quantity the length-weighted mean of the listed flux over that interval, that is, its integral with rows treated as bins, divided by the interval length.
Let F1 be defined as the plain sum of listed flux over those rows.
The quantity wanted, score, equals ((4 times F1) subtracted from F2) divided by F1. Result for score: -3.75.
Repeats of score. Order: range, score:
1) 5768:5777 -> -3.86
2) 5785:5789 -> -3.67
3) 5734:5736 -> -3.50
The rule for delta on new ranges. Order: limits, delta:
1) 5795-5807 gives 5805.98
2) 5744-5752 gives 5747.45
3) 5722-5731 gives 5722.36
